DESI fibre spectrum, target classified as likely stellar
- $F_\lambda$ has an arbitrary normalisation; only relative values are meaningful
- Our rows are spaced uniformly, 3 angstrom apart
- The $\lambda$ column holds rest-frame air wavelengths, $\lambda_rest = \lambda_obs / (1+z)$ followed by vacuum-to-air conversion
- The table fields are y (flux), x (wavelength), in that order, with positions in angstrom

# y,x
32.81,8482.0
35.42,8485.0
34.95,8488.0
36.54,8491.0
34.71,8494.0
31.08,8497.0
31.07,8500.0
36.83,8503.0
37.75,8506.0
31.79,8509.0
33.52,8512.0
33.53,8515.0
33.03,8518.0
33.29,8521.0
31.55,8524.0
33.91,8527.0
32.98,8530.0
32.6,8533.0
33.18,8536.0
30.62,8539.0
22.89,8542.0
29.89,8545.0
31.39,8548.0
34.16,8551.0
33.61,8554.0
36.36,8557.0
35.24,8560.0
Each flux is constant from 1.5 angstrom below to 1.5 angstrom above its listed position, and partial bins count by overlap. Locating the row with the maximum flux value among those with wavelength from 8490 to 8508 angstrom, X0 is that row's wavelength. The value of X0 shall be 8506.0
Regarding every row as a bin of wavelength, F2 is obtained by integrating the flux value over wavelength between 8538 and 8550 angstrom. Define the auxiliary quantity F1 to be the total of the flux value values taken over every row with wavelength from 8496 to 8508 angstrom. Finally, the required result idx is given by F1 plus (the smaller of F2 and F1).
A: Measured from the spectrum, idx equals 273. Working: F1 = 137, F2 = 346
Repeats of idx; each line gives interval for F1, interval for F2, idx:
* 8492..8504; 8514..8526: 267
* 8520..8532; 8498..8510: 263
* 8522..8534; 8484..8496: 262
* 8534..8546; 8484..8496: 233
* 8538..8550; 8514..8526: 230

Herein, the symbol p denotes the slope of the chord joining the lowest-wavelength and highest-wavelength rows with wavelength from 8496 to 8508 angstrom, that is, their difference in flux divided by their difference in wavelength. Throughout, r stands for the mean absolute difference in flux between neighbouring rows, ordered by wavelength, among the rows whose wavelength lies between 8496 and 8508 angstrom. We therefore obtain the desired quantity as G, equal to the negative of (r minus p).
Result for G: -1.5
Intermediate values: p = 0.7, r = 2.2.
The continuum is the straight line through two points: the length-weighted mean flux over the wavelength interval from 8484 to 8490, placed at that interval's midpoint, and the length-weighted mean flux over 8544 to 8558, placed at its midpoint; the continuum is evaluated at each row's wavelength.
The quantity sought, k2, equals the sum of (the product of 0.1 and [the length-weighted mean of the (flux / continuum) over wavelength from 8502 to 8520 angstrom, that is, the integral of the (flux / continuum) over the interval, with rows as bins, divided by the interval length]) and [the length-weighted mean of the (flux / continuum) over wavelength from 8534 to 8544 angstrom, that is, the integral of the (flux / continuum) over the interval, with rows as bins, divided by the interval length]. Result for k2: 0.97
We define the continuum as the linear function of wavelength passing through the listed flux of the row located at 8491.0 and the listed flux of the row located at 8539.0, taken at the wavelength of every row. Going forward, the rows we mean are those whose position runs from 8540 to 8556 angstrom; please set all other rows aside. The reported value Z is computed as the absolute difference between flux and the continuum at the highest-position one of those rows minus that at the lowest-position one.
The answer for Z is -3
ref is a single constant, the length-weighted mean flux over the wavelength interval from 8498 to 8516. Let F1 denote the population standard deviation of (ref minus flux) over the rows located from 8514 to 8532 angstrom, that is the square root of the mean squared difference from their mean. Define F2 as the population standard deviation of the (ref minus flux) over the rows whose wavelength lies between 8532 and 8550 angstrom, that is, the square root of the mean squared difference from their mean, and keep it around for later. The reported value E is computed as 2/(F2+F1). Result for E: 0.48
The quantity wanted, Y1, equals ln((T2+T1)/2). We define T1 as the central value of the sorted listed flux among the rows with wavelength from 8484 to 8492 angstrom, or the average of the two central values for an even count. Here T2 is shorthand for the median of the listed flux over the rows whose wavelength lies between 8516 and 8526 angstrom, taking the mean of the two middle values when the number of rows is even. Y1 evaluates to 3.533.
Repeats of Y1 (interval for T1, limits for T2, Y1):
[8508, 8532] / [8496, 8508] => 3.513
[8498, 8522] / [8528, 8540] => 3.499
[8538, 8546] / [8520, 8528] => 3.453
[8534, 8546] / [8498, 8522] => 3.460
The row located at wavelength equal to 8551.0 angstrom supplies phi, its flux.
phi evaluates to 34.16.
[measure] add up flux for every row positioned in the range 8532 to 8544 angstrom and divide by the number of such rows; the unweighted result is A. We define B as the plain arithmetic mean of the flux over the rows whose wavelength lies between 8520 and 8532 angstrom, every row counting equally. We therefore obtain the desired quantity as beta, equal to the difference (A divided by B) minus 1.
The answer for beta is -0.09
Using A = 29.8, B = 32.9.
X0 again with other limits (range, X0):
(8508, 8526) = 8515.0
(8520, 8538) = 8527.0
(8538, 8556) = 8551.0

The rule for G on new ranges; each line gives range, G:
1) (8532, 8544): -4.7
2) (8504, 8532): -1.9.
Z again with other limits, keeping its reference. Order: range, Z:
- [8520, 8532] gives 1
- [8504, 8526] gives -2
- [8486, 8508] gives 1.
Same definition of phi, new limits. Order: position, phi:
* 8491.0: 36.54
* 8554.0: 33.61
